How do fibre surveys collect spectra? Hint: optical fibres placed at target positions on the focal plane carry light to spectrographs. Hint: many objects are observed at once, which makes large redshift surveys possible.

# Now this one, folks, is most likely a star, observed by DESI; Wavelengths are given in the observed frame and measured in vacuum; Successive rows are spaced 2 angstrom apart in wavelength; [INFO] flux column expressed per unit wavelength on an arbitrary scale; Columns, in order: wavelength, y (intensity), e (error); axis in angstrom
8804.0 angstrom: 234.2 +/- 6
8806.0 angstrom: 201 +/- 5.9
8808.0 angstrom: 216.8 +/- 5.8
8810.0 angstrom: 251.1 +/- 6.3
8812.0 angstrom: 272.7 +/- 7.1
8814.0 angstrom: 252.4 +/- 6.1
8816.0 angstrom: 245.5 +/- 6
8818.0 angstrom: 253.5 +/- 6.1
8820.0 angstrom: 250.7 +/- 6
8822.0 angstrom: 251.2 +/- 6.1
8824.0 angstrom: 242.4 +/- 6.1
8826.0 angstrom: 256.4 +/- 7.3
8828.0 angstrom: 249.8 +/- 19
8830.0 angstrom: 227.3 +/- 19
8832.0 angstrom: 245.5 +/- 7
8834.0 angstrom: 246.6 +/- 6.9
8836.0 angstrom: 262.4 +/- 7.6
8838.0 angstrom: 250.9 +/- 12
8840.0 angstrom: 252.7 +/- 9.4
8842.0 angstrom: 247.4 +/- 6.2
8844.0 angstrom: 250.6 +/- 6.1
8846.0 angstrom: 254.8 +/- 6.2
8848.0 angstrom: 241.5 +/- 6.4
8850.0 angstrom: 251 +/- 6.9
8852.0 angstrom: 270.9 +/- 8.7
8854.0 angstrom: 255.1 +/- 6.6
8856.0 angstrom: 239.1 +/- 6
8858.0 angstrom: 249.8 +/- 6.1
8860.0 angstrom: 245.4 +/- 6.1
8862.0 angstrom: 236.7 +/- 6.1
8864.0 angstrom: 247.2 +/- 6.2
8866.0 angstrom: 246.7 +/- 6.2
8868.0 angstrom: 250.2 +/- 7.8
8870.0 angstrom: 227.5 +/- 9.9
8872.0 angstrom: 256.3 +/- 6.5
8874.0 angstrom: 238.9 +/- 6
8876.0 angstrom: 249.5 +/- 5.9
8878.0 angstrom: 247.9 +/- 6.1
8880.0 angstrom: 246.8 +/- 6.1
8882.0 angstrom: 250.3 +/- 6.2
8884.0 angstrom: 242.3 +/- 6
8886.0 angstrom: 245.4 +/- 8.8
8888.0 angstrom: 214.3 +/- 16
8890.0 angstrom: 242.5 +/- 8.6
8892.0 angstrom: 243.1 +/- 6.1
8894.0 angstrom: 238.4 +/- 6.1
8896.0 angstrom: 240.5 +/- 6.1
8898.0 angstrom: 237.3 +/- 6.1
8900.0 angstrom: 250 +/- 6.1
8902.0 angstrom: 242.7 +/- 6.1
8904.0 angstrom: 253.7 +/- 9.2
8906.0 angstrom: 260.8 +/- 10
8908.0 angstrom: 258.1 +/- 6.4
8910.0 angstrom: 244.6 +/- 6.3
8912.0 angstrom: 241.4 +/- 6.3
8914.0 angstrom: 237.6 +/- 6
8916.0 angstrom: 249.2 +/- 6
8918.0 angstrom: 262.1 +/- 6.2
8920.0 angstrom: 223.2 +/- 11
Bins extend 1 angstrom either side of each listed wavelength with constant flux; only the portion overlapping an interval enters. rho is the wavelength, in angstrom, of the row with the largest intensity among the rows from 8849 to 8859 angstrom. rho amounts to 8852.0 angstrom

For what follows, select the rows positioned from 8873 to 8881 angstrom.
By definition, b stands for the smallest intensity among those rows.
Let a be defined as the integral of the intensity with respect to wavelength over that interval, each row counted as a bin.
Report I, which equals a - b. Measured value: 1727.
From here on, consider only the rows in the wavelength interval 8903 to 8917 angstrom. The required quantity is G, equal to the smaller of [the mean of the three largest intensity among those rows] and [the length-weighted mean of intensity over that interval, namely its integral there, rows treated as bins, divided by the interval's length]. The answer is 249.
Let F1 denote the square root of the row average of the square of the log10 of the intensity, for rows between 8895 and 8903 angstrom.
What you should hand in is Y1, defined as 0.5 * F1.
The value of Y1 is 1.19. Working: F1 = 2.38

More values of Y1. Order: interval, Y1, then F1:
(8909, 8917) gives 1.19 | 2.39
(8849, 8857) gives 1.20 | 2.40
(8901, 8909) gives 1.20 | 2.40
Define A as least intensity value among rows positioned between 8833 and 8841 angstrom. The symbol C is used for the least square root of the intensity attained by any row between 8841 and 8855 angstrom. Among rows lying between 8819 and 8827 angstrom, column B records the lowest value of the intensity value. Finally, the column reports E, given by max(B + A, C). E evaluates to 489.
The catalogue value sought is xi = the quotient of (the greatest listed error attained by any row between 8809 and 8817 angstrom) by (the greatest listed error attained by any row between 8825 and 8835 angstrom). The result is 0.4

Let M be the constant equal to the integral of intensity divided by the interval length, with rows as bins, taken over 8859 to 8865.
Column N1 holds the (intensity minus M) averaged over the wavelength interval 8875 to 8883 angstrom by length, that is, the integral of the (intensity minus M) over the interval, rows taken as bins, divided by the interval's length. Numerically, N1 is 6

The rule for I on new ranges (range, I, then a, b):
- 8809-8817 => 1798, 2043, 245.5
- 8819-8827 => 1759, 2001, 242.4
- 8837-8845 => 1756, 2003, 247.4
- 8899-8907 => 1772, 2014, 242.7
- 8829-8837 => 1736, 1964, 227.3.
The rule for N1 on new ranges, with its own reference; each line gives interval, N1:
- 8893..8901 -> -2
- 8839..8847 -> 8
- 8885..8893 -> -7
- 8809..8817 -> 12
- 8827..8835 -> -1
